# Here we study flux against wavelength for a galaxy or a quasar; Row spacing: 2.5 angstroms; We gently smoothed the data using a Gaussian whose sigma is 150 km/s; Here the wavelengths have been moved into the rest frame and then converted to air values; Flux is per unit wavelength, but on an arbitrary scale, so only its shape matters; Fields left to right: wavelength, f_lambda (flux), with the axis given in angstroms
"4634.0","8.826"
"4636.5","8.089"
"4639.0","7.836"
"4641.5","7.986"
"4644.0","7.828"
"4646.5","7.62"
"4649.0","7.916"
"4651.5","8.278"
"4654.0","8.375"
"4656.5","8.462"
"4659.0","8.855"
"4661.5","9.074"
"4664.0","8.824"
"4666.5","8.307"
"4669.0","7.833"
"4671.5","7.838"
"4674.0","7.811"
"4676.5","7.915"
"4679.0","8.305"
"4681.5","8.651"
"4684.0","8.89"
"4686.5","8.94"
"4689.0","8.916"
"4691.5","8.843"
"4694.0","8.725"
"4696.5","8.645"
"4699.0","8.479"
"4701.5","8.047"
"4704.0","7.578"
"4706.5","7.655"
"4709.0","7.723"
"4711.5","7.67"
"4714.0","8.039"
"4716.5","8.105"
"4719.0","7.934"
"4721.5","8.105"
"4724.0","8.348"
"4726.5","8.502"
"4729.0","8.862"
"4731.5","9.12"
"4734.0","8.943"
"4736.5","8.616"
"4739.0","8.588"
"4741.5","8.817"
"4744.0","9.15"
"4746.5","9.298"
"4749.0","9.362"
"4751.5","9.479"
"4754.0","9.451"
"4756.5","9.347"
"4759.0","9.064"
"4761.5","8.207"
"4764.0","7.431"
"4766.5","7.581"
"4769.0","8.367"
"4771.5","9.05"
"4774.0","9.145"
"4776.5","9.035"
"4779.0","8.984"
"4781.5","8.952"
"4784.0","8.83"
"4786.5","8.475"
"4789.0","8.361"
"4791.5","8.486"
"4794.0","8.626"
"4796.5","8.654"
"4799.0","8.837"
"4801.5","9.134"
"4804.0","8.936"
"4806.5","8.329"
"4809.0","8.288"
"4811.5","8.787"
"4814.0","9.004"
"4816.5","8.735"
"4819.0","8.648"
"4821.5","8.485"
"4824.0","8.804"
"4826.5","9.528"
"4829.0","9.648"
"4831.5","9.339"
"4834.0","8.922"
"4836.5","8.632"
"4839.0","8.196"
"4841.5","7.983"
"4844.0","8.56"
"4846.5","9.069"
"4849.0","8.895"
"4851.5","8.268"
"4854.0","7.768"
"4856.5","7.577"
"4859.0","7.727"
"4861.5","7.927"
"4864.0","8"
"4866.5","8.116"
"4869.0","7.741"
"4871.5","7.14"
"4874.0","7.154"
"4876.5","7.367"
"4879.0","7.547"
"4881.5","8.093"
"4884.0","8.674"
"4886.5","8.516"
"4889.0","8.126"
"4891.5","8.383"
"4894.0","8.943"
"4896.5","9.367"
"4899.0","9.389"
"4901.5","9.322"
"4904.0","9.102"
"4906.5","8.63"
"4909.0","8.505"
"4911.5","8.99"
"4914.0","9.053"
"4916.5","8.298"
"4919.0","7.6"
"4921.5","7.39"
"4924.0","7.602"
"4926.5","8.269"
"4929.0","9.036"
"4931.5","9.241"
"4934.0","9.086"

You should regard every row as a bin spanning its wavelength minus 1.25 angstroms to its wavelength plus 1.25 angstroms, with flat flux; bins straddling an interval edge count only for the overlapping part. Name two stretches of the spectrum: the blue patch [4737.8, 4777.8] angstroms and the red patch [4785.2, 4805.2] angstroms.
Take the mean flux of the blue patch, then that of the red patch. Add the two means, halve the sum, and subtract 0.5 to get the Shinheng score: 8.3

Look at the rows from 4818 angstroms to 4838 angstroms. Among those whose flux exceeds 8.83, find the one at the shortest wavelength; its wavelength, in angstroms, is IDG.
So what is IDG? 4826.5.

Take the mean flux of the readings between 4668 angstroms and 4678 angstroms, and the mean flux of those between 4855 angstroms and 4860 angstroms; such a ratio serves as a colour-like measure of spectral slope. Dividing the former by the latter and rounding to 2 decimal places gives 1.03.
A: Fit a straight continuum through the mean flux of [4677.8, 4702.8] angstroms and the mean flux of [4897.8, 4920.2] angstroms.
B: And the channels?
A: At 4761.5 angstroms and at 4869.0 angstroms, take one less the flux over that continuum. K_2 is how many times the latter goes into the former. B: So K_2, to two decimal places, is 0.48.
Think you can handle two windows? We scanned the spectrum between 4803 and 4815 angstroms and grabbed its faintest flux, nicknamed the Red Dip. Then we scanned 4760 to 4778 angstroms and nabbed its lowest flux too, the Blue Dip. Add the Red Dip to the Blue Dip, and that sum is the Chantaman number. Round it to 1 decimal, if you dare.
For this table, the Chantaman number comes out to 15.7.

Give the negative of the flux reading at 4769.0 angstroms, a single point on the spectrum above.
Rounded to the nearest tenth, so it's -8.4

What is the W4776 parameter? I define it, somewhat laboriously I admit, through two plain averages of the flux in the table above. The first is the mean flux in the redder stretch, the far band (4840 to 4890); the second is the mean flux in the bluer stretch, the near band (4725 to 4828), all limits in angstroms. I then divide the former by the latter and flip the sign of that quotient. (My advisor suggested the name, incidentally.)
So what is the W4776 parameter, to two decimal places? -0.91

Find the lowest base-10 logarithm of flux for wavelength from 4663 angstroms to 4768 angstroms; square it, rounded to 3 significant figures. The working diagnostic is 0.759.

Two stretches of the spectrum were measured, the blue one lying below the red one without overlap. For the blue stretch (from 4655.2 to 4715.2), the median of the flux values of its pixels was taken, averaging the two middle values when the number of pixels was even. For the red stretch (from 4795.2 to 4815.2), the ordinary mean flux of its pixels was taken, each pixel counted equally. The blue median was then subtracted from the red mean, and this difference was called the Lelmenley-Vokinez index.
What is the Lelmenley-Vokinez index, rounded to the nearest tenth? 0.4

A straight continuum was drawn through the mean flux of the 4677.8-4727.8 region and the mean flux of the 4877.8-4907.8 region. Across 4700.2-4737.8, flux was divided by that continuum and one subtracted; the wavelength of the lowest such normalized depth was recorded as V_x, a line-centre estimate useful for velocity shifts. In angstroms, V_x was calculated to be 4704.0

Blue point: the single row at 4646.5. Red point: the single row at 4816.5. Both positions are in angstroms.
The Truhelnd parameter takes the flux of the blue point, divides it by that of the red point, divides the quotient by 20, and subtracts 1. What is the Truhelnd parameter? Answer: -0.956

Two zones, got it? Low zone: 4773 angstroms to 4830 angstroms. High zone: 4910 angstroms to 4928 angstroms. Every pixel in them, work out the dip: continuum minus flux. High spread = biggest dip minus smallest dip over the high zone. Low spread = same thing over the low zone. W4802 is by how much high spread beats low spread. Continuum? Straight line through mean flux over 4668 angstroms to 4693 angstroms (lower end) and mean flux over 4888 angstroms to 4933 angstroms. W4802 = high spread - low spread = 0.3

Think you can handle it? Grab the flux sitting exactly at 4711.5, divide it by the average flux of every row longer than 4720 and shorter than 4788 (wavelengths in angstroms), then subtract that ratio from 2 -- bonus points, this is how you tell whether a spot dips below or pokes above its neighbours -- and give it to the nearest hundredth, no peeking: 1.13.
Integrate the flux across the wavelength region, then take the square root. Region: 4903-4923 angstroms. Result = 13.0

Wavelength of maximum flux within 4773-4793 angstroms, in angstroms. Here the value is 4774.0 angstroms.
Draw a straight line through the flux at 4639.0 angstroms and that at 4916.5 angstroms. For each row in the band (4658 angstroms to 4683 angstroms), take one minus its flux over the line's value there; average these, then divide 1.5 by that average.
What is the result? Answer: -26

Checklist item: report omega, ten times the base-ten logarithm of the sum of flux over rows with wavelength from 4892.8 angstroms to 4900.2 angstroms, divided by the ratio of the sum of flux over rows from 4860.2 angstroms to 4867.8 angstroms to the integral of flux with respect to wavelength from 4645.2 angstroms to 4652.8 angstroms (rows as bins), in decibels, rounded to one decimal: 18.4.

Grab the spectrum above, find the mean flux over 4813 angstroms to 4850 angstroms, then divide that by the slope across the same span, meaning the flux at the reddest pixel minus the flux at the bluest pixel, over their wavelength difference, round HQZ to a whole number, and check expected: -2835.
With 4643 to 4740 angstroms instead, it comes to 1042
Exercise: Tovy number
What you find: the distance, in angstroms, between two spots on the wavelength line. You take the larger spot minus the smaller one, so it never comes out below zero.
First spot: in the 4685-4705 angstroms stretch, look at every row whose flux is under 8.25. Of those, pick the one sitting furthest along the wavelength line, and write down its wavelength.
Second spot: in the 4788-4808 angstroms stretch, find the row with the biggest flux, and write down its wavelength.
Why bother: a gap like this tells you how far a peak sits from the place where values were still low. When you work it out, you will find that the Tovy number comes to 97.5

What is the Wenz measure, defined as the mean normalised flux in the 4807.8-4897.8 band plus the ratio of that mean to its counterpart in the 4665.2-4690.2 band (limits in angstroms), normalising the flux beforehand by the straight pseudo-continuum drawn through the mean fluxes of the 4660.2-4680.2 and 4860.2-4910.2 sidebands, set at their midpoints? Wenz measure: 2.01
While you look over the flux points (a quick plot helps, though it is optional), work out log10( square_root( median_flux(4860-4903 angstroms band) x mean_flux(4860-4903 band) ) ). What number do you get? 0.91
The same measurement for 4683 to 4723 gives 0.91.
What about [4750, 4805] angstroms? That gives 0.95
